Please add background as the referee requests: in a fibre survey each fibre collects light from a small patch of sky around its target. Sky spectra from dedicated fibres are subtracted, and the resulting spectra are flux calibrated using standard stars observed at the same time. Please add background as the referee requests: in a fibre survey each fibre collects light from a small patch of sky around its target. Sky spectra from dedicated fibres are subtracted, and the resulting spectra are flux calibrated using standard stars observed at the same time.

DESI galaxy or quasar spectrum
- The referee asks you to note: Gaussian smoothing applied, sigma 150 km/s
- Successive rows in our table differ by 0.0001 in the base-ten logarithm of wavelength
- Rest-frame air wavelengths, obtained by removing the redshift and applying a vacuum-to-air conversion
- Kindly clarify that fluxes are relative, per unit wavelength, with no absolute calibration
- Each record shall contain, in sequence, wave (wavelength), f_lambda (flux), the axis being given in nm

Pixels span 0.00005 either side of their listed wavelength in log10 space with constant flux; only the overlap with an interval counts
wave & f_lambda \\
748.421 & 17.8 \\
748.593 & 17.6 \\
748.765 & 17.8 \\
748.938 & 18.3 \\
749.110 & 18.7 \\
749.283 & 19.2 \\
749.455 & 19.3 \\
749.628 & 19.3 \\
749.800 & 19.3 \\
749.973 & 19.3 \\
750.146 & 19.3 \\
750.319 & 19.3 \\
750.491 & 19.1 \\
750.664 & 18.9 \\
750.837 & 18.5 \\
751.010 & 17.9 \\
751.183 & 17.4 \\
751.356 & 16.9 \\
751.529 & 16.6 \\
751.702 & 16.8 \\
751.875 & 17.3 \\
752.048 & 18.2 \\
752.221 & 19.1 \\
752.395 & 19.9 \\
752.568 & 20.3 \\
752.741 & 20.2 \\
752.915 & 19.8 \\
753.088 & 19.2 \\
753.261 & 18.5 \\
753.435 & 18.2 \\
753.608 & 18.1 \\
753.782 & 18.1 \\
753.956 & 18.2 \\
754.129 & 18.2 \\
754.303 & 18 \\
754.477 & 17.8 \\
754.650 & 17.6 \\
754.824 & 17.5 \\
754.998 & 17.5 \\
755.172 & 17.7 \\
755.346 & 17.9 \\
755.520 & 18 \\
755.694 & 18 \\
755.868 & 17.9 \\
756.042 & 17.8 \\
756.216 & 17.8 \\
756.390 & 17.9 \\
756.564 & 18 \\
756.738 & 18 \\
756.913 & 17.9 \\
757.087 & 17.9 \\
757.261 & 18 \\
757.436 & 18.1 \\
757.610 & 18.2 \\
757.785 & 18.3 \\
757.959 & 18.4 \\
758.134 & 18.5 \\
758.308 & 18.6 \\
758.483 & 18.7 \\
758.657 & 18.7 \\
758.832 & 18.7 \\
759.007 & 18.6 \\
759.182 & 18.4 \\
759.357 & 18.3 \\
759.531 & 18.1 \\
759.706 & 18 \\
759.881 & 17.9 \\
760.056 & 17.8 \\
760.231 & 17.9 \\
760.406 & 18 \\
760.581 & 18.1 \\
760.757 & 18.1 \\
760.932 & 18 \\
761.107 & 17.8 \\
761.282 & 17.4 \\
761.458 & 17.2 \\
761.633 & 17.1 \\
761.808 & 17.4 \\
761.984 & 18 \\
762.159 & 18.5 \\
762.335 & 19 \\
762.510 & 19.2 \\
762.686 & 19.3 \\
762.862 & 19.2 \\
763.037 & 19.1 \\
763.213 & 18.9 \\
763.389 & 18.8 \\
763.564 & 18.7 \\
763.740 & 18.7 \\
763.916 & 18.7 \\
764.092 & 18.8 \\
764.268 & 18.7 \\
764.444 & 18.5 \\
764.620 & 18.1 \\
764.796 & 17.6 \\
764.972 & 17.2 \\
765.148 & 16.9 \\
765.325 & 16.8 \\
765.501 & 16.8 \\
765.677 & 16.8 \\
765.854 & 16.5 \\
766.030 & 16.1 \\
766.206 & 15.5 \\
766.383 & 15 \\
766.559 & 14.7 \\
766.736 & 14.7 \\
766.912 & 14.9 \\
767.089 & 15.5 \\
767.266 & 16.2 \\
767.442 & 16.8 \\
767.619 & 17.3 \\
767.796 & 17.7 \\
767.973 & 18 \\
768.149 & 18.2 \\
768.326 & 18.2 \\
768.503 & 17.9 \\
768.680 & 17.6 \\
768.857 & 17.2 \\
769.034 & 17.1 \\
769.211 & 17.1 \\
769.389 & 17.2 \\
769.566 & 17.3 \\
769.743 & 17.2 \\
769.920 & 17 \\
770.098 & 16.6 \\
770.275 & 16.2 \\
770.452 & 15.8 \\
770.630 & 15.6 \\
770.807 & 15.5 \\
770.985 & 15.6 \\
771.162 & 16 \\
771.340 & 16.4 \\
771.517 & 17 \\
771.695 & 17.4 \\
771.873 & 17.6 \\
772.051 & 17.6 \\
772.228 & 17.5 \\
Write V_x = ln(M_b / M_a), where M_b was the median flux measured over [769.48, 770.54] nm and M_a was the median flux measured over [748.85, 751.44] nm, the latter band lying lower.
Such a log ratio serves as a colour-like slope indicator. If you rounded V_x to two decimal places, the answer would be -0.13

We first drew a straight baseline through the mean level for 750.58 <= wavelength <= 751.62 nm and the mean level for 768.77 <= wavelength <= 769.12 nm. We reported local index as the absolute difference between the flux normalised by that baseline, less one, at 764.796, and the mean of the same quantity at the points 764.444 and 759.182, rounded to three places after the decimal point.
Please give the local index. 0.044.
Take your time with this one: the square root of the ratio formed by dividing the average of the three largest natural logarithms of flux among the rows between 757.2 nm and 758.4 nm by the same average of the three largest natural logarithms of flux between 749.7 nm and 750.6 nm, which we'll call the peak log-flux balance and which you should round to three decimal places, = 0.993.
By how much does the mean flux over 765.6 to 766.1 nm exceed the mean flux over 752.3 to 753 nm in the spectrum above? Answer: -3.6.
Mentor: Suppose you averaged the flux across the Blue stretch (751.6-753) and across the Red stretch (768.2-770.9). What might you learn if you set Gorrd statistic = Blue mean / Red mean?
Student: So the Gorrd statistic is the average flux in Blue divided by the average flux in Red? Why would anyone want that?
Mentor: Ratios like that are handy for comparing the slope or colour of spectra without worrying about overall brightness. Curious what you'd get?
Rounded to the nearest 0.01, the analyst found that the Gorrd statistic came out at 1.12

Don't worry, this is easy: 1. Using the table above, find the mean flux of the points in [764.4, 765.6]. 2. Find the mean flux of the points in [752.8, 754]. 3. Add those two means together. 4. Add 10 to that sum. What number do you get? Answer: 46.0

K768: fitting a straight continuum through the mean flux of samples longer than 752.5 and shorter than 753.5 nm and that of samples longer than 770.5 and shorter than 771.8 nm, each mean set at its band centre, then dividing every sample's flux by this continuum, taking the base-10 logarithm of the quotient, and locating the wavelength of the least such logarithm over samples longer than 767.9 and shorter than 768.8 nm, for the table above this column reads 768.680 nm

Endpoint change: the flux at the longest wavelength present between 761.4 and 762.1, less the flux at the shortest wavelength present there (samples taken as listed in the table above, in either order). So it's 0.8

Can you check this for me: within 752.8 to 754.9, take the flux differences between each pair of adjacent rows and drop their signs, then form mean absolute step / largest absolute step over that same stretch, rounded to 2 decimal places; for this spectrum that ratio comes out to 0.32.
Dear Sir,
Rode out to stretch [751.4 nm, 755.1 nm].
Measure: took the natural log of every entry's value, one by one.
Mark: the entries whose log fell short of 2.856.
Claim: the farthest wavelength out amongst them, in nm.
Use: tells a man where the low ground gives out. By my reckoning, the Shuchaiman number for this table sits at 751.875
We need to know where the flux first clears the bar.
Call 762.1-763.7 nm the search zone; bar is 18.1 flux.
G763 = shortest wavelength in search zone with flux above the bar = 762.159 nm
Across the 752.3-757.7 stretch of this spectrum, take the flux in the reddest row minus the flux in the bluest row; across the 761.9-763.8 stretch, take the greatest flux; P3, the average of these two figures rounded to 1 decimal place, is 8.8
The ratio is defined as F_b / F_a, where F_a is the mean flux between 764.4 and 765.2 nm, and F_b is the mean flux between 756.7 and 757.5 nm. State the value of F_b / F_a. 1.02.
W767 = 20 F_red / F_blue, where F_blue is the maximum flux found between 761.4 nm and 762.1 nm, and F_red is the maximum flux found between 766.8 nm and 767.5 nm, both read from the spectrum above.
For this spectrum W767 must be 18.7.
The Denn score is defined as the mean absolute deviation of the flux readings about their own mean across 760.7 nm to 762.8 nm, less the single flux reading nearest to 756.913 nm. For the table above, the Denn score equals -17.3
